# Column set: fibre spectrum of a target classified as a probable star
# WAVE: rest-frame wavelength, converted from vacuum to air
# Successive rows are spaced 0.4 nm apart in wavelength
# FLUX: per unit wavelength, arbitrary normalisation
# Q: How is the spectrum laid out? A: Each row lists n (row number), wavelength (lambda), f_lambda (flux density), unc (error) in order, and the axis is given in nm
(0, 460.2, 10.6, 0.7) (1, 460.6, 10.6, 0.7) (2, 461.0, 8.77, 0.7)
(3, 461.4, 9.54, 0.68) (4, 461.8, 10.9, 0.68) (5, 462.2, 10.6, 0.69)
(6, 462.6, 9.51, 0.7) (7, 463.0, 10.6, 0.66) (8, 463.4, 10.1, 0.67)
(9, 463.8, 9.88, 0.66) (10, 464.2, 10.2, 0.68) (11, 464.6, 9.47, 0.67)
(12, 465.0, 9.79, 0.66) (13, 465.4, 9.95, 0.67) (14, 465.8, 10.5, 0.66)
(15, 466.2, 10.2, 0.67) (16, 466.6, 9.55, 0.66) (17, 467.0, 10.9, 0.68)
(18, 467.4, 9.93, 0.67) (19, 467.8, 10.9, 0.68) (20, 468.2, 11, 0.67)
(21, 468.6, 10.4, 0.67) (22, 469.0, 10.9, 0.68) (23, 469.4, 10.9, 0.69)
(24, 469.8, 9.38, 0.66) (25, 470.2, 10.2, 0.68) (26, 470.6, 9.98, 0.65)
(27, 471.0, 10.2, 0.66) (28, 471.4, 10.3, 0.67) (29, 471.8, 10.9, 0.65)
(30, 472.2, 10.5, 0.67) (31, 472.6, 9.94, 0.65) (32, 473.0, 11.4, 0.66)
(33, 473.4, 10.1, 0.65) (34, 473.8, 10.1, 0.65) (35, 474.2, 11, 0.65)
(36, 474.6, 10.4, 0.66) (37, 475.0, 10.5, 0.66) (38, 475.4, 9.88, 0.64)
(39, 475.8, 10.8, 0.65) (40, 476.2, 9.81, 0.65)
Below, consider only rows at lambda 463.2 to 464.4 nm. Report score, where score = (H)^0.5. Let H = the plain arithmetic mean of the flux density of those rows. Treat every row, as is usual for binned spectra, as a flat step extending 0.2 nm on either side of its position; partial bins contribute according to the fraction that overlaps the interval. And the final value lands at 3.17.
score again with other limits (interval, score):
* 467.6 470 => 3.25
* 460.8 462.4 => 3.15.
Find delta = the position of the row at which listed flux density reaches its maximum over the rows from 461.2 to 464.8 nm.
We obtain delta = 461.8 nm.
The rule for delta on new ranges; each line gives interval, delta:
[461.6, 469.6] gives 468.2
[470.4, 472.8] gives 471.8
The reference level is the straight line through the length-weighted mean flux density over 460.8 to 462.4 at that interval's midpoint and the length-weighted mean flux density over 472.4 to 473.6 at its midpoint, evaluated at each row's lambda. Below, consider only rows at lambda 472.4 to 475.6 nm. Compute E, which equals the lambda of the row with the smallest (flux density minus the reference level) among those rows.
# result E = 475.4 nm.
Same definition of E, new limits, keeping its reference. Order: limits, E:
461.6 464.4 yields 462.6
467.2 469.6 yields 467.4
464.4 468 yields 466.6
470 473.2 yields 472.6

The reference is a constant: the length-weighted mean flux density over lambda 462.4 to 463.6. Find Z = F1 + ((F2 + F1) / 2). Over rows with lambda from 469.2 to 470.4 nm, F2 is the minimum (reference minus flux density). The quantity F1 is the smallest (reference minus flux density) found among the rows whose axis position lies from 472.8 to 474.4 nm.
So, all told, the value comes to -2.4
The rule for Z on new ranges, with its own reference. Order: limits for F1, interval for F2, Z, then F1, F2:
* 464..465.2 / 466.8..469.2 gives -0.7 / -0.13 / -0.93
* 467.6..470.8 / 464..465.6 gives -1.5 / -0.93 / -0.13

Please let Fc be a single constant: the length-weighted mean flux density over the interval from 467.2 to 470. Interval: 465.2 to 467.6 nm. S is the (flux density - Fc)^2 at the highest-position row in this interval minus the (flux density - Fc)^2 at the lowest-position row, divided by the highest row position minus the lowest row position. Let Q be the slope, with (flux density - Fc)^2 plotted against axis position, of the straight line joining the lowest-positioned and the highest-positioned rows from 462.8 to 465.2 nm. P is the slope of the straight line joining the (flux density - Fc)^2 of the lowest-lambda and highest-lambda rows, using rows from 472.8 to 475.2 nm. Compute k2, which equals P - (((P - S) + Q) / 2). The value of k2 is -0.32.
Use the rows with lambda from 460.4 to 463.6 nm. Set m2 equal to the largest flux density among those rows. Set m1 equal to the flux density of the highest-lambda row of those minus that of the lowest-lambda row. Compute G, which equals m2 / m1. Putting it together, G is -22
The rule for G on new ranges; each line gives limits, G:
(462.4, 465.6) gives 24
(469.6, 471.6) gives 11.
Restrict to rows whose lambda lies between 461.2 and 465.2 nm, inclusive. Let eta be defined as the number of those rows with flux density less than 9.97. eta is 5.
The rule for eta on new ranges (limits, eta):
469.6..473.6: 2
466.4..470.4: 3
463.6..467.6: 6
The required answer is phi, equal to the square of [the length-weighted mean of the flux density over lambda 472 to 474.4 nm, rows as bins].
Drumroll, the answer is 110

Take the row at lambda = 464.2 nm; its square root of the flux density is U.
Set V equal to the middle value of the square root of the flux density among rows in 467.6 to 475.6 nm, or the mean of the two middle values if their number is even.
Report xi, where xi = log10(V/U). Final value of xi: 0.004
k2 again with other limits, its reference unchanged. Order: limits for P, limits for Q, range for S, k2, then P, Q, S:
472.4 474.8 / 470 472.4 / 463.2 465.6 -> -0.02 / -0.15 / -0.041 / 0.07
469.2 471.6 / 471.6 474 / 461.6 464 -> 0.02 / -0.07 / -0.010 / 0.10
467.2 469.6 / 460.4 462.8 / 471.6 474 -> -0.28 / -0.07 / 0.471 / -0.01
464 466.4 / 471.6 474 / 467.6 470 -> 0.27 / 0.00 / -0.010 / 0.53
